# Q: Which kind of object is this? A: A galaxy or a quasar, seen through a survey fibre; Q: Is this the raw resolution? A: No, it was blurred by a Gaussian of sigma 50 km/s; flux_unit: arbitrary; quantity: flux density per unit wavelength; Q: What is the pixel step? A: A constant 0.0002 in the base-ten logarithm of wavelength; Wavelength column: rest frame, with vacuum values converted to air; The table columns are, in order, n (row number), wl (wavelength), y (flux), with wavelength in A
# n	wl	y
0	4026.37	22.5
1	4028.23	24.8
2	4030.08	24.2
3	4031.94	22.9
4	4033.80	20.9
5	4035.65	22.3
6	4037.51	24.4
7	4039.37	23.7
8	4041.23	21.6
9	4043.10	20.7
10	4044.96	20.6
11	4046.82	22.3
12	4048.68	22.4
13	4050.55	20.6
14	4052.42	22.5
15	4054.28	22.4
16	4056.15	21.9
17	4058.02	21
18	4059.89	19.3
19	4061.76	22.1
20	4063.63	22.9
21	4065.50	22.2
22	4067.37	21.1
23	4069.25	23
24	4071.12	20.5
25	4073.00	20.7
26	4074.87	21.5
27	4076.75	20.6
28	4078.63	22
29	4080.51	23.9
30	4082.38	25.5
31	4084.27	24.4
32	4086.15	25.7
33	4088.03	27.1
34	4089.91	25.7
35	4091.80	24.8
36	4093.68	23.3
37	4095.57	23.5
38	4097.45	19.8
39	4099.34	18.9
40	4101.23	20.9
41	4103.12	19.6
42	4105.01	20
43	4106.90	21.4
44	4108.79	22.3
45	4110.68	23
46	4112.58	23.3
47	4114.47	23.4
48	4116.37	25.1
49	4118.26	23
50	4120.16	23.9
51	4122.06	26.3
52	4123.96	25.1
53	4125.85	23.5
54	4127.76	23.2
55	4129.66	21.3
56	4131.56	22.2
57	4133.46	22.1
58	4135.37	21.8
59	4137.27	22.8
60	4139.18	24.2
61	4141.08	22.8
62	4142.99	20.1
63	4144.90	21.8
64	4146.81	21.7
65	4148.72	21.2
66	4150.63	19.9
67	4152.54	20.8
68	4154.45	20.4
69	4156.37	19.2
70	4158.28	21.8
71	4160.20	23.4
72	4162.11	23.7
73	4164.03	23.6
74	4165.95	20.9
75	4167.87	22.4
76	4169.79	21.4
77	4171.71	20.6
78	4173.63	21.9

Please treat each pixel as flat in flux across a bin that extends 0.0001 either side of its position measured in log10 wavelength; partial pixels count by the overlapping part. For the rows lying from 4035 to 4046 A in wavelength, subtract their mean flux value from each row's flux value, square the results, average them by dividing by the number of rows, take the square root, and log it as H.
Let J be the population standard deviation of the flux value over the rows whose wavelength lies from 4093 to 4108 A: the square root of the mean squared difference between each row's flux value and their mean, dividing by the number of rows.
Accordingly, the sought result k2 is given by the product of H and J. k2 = 2.3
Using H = 1.43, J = 1.6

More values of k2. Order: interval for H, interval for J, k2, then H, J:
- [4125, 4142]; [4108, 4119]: 0.7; 0.85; 0.9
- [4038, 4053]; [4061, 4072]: 1.0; 1.05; 0.9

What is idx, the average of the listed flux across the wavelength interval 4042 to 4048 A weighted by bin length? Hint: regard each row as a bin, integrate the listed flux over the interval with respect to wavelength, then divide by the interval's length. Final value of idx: 21.3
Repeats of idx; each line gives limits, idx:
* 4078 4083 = 23.8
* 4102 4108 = 20.4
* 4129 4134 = 21.9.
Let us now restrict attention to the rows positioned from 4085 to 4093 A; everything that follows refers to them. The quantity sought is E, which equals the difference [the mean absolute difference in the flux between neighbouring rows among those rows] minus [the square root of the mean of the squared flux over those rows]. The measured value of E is -25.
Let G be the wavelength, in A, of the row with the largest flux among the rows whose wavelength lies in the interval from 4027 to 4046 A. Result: 4028.23 A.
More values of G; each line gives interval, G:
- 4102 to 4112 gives 4110.68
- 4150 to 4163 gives 4162.11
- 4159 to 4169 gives 4162.11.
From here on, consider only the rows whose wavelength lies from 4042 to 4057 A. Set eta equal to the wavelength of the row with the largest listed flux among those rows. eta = 4052.42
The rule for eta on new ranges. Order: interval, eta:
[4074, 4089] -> 4088.03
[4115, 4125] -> 4122.06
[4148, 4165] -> 4162.11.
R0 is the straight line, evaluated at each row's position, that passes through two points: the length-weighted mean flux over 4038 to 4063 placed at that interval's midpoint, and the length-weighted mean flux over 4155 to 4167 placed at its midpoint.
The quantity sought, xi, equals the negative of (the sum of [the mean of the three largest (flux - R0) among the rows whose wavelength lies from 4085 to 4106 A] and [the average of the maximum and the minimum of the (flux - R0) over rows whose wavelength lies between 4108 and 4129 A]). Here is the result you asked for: -6.8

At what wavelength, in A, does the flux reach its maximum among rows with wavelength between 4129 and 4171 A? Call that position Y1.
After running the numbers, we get 4139.18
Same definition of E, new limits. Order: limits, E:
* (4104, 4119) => -22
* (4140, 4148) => -20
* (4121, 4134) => -22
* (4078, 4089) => -23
